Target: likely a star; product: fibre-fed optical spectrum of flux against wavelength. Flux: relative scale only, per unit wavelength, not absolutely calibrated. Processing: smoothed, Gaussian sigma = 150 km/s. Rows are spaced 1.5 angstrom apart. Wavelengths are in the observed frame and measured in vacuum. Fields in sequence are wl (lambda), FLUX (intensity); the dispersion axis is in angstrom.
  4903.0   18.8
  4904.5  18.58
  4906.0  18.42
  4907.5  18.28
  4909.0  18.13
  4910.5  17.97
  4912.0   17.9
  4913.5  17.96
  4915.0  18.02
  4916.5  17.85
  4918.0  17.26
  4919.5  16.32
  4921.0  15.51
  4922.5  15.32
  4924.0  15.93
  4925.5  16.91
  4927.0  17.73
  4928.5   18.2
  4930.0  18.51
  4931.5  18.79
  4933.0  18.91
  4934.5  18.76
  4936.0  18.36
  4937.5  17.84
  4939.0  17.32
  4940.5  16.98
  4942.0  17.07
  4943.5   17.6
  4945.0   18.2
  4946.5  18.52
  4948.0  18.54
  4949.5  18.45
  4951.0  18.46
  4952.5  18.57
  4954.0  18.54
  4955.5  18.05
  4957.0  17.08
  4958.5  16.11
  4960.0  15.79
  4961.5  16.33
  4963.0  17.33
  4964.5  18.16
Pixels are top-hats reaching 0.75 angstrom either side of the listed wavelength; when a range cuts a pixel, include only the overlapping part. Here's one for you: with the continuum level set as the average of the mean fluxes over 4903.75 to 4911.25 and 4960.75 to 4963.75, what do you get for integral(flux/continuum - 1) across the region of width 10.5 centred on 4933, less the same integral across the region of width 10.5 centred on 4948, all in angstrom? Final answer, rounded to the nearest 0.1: 0.1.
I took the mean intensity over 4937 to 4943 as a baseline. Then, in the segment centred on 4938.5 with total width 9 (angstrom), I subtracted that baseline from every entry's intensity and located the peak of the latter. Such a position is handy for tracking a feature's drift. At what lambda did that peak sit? 4934.5 angstrom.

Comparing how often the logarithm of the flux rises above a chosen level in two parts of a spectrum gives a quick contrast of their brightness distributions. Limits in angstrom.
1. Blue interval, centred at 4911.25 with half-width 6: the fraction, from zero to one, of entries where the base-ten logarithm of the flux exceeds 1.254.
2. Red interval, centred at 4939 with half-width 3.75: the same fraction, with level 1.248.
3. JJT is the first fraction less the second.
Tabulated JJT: 0.35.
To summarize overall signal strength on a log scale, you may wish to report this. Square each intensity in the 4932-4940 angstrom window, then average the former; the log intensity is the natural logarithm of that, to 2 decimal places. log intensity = 5.81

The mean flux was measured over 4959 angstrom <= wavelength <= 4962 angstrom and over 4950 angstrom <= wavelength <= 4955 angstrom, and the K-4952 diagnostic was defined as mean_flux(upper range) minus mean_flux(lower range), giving -2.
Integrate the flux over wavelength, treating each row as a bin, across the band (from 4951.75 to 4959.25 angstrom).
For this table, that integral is 133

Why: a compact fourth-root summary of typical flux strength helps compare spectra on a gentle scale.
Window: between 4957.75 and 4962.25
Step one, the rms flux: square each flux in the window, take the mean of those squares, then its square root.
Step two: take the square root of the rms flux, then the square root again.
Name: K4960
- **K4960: 2.00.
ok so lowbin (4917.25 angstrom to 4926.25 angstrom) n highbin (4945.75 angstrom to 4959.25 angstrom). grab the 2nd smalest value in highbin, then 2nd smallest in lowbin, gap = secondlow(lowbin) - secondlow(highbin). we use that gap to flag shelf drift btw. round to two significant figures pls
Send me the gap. -1.6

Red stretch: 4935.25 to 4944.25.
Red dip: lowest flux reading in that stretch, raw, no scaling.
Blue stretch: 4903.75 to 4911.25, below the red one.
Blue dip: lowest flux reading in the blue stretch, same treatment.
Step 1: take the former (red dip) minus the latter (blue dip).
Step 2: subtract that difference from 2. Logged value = 3.0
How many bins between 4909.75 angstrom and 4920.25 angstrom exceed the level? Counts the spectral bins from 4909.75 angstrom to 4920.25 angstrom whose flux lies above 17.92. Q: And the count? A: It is 3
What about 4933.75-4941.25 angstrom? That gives 2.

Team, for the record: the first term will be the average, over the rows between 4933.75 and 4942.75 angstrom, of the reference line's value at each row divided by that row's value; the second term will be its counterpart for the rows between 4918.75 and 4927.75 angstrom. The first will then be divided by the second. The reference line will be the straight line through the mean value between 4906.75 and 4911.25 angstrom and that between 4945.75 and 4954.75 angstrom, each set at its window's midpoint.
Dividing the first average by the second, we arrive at 0.93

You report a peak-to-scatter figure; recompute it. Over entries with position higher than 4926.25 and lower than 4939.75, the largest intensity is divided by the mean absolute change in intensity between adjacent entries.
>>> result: 55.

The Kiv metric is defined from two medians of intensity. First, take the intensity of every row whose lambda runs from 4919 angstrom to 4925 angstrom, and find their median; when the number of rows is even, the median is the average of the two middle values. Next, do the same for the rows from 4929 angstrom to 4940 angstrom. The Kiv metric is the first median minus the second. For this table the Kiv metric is -2.79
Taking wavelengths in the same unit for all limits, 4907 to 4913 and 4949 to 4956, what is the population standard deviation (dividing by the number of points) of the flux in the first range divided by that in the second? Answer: 0.8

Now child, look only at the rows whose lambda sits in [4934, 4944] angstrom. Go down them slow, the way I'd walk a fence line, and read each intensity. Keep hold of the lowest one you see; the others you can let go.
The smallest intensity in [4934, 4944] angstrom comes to 16.98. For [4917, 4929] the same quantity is 15.32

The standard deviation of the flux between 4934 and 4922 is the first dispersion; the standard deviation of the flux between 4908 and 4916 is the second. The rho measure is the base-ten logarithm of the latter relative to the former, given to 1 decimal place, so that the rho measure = -1.2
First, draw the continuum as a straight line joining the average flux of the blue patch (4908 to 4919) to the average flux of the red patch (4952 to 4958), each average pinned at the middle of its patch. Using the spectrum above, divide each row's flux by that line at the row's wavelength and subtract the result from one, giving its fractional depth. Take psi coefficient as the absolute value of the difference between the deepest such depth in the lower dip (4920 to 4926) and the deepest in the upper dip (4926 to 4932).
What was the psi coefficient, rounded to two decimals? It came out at 0.13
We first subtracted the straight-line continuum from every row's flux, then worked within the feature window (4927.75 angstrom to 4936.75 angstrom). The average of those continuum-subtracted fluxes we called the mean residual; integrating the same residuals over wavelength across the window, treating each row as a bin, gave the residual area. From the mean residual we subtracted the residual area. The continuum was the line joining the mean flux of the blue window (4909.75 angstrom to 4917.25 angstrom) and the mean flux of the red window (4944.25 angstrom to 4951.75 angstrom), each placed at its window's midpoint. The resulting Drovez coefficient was -3.0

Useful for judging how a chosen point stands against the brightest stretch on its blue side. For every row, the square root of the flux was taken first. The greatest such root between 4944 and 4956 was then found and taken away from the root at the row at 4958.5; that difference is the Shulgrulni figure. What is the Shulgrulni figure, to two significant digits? -0.30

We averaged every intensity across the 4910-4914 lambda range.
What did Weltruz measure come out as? 17.94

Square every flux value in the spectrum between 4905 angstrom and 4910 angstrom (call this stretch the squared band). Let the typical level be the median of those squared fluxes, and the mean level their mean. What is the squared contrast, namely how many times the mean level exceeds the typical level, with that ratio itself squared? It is 1.00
